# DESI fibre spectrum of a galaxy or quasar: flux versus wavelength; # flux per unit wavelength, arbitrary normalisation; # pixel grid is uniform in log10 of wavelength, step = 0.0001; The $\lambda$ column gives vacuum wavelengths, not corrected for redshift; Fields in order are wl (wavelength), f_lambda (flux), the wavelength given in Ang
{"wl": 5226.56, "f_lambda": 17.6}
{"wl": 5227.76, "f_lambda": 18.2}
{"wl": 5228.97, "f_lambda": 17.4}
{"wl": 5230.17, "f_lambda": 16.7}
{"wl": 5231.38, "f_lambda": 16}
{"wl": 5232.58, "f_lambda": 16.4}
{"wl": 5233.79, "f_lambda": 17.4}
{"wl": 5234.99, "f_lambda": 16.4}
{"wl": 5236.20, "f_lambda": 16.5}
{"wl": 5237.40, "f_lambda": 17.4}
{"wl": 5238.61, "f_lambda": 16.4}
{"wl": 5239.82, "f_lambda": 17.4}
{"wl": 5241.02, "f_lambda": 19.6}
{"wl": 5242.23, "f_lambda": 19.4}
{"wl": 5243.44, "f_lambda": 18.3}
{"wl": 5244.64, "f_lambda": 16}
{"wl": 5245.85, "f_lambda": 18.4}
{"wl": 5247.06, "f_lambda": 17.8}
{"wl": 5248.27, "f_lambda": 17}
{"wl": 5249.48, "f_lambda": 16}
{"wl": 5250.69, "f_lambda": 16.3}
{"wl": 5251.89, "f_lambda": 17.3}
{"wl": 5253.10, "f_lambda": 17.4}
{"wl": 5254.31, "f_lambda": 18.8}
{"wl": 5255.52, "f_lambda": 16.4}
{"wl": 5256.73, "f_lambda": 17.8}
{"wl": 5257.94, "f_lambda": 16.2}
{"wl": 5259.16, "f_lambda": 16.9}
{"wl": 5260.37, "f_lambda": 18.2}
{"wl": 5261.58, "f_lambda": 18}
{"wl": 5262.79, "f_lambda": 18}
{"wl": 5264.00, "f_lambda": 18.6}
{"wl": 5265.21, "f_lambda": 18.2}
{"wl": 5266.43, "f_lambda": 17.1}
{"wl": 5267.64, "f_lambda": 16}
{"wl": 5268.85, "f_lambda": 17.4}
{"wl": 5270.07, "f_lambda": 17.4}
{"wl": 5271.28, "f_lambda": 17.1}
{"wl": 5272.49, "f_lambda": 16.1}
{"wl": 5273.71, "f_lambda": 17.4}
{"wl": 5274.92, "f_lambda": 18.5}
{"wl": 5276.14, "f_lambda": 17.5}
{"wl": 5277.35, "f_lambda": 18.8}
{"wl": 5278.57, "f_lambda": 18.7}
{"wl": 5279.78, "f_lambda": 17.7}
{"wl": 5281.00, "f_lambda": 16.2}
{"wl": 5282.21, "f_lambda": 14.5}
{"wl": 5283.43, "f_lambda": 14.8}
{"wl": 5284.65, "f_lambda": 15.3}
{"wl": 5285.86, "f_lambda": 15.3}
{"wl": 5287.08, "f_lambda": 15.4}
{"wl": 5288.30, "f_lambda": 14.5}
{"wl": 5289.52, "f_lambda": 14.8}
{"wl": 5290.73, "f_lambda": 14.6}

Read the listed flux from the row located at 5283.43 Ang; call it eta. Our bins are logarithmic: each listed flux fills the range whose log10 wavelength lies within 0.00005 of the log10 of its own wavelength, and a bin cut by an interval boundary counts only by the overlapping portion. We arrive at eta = 14.8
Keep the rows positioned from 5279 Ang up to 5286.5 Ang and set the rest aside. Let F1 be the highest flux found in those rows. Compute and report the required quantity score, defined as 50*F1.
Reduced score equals 885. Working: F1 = 17.7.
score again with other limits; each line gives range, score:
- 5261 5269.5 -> 930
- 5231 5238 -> 870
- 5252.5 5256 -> 940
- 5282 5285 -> 765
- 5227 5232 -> 910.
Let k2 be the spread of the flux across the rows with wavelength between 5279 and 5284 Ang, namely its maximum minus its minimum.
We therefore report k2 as 3.2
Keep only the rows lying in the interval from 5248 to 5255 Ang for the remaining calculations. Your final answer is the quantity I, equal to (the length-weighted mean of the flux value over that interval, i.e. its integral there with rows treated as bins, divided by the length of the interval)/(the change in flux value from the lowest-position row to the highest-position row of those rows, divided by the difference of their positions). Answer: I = 58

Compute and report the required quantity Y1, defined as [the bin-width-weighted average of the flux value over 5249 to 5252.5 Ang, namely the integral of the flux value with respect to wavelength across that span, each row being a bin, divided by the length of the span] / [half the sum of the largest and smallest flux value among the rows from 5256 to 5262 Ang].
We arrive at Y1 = 0.96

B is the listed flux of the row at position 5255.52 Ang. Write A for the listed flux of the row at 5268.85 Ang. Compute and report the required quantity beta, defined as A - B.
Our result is 1.0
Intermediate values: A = 17.4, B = 16.4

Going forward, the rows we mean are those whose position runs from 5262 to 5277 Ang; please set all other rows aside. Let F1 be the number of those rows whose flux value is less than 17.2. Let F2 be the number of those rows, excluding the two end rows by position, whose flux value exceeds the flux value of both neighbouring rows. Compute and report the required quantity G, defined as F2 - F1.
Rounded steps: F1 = 4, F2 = 2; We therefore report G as -2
